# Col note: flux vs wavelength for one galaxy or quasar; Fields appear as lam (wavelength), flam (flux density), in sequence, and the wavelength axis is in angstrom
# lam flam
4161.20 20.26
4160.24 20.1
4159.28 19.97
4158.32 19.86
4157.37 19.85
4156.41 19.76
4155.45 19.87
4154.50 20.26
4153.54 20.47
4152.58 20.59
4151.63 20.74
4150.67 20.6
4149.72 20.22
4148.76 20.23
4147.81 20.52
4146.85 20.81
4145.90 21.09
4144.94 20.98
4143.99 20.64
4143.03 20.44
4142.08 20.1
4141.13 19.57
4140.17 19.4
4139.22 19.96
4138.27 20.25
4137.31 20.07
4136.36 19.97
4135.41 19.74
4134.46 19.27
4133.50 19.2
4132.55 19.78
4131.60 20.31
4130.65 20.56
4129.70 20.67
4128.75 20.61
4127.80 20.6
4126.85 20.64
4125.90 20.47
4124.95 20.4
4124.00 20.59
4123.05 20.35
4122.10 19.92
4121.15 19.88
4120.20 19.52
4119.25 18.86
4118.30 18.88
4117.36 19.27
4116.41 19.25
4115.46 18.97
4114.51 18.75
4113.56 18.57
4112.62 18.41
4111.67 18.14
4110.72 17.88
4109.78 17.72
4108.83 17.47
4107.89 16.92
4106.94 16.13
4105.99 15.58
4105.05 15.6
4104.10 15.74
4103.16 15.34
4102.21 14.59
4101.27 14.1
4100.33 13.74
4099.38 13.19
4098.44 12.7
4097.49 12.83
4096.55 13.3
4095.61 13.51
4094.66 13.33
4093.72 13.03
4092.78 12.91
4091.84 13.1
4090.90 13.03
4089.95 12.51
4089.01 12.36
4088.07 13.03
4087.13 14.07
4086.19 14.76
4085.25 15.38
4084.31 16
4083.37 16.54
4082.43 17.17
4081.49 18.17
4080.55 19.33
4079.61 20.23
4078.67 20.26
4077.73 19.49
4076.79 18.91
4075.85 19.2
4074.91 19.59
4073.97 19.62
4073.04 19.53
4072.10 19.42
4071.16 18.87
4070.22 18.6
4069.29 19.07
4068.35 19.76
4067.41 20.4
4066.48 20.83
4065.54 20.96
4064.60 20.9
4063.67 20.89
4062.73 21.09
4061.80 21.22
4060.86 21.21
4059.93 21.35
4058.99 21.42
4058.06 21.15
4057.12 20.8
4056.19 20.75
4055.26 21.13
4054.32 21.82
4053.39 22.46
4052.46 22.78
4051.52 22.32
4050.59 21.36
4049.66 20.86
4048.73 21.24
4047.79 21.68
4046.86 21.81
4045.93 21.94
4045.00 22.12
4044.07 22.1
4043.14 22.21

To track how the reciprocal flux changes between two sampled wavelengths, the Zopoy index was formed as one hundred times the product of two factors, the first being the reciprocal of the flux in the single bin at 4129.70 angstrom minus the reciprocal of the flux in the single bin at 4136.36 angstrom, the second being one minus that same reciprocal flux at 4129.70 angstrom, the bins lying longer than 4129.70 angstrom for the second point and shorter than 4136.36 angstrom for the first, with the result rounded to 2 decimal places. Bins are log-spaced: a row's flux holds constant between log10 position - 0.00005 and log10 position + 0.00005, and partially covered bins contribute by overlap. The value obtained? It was -0.16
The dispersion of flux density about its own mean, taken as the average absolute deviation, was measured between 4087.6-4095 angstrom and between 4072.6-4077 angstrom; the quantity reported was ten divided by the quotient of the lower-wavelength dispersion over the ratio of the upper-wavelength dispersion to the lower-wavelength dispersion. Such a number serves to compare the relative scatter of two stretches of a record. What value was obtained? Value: 38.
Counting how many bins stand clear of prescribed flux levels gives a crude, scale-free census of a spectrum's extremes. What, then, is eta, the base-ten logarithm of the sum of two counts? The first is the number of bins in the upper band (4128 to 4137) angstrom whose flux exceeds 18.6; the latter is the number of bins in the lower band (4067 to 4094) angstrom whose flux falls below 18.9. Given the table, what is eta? 1.40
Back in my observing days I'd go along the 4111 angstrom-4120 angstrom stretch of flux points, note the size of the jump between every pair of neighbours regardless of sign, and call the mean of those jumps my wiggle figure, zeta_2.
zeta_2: 0.19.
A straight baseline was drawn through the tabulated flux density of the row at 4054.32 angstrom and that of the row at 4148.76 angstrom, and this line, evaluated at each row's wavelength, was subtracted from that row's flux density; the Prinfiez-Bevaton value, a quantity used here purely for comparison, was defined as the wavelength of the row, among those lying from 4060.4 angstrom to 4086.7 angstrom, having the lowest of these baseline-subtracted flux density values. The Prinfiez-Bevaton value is 4086.19 angstrom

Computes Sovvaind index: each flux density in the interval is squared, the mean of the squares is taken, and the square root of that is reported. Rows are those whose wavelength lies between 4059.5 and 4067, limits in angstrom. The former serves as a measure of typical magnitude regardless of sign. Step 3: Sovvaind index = 21.1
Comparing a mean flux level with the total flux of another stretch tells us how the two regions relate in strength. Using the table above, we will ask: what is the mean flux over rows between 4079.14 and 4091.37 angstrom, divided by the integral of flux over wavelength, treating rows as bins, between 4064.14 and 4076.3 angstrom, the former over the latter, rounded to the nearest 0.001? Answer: 0.065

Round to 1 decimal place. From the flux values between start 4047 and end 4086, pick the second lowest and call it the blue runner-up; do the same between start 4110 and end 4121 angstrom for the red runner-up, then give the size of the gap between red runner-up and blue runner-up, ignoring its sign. 2.1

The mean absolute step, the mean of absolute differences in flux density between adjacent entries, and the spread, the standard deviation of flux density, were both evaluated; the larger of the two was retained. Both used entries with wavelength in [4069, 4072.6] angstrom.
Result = 0.43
